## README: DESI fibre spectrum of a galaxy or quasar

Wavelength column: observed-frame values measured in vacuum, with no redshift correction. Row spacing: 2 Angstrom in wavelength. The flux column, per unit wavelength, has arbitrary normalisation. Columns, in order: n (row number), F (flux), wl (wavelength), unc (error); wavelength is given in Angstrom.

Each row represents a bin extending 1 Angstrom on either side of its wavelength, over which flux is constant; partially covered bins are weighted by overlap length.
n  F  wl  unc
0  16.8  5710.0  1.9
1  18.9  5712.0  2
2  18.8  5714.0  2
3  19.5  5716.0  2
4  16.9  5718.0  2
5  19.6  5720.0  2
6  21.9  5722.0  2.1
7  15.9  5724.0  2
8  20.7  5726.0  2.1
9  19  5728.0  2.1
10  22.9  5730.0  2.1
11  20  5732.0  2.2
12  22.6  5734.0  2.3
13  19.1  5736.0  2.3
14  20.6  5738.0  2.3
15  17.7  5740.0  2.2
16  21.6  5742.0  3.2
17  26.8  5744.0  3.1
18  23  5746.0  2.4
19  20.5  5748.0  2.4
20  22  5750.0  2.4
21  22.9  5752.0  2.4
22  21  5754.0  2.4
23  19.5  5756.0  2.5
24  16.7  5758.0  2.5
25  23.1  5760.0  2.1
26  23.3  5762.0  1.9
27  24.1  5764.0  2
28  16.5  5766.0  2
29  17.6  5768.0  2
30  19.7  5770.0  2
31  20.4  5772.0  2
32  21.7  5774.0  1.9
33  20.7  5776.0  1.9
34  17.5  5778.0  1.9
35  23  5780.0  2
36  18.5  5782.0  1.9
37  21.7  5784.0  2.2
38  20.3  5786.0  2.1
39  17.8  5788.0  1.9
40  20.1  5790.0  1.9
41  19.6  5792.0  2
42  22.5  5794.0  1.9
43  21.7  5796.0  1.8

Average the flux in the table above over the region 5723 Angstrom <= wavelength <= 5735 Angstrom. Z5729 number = 20.2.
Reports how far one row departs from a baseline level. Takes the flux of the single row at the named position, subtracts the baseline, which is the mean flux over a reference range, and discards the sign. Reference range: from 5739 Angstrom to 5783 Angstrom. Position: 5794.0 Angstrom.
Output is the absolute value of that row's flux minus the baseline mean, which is 1.7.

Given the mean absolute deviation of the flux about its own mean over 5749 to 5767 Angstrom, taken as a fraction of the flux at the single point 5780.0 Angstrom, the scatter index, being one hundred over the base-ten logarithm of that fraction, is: -100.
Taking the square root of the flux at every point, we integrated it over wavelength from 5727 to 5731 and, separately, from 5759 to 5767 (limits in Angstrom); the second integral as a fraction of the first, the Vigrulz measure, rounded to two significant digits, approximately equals 2.0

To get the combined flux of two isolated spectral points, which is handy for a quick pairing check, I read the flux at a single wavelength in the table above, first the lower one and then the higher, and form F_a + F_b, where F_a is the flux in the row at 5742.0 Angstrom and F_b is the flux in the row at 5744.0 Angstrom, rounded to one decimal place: 48.4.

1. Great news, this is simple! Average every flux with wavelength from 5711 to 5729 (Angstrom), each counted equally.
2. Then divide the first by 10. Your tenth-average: 1.90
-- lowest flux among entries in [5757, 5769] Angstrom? 16.5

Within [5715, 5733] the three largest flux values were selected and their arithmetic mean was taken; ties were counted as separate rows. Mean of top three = 21.8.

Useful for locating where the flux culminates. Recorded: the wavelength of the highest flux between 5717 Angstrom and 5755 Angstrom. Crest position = 5744.0 Angstrom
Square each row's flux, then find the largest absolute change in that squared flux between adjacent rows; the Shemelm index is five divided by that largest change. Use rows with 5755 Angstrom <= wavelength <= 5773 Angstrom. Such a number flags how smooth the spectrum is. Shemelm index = 0.016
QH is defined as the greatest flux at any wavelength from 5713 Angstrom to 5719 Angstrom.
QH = 19.5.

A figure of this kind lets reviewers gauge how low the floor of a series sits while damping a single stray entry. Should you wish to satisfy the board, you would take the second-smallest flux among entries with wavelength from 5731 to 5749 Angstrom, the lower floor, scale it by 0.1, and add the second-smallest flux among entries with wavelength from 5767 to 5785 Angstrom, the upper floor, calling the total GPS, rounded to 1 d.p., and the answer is 19.5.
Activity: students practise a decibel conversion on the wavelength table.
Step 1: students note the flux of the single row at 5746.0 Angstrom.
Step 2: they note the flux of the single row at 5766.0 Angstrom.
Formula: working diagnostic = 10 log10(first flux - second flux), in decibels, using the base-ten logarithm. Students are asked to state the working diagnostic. 8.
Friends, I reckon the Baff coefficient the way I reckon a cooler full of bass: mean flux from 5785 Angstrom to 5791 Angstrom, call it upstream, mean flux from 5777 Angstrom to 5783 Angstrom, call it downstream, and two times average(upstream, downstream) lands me 39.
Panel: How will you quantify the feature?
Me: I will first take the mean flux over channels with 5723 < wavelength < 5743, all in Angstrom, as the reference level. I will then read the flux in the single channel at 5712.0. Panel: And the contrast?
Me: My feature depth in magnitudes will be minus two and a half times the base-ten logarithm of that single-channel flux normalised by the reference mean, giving 0.062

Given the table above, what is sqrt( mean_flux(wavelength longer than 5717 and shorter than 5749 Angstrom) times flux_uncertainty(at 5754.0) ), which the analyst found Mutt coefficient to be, 7.02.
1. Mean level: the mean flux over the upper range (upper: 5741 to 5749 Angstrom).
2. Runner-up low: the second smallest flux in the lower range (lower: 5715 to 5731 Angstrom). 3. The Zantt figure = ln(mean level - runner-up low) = 1.8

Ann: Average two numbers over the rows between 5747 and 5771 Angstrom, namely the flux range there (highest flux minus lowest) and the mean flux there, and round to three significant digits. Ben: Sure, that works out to 14.1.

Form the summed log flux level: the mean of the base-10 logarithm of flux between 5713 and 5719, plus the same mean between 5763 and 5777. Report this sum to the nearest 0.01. 2.56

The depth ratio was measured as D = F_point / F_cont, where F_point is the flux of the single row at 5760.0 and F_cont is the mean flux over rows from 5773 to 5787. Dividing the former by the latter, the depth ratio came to 1.13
